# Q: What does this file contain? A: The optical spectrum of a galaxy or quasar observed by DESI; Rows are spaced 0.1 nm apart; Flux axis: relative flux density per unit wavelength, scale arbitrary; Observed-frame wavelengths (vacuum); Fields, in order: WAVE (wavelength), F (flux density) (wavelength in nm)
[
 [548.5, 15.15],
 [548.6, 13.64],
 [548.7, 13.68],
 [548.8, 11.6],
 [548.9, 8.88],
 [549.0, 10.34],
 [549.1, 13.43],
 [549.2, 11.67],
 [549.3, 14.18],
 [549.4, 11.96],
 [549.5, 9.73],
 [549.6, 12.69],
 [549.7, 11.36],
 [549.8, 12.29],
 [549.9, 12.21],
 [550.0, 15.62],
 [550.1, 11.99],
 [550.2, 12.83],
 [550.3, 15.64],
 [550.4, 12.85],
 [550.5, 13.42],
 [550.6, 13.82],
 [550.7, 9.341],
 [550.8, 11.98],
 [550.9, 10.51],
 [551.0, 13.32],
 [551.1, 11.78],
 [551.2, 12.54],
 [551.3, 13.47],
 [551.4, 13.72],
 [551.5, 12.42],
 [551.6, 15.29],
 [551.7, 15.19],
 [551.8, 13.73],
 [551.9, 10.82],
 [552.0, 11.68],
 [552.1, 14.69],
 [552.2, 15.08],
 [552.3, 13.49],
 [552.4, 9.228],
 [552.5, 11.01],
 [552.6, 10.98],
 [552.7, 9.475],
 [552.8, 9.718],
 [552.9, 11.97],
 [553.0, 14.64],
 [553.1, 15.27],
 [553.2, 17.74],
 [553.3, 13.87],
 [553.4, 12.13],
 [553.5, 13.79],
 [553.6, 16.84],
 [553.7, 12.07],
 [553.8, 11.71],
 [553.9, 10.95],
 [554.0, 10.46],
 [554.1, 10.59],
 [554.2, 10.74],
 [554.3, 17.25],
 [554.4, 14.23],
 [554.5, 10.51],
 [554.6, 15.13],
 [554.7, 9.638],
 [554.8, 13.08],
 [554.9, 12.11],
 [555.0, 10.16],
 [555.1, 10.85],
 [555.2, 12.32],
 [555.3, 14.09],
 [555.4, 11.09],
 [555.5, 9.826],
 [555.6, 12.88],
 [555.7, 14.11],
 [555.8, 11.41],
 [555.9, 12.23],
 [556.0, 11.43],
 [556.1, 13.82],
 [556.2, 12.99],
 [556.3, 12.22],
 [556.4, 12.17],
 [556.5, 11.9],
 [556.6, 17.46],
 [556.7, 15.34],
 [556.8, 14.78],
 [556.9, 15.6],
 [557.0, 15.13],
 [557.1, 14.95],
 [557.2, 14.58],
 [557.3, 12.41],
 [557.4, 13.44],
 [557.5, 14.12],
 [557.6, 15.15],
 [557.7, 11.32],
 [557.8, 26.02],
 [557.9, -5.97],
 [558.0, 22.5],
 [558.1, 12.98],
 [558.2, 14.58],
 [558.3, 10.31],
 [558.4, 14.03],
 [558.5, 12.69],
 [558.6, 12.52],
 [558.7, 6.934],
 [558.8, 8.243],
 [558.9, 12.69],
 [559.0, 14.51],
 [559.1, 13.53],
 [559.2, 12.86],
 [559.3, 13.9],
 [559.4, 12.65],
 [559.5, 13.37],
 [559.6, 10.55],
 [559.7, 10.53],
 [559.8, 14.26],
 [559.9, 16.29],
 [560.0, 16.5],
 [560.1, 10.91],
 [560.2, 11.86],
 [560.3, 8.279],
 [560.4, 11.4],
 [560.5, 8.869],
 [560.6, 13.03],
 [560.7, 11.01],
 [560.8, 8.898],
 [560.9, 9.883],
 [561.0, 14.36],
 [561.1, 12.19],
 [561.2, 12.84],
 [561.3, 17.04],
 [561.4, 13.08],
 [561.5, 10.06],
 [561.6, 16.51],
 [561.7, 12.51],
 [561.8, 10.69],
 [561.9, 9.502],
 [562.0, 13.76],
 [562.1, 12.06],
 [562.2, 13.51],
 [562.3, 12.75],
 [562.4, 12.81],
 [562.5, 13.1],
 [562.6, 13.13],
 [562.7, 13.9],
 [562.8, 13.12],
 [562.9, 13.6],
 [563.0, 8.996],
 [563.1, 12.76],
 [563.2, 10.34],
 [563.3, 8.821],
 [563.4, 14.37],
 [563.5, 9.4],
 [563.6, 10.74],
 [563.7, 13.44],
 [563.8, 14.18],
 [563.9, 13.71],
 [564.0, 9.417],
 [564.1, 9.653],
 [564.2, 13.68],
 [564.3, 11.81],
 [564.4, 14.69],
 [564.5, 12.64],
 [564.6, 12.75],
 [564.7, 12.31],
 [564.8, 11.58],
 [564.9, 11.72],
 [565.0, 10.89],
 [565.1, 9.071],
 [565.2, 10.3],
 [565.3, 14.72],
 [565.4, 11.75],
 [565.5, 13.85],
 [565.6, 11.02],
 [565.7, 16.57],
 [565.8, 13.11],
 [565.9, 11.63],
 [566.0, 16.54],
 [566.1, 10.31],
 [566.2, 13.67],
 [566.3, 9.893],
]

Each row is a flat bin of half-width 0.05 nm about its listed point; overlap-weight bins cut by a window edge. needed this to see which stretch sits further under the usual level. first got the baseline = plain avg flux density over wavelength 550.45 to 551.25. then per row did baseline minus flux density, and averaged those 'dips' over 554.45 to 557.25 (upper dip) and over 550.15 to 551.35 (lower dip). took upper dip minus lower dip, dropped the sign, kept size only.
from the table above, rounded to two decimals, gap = 0.30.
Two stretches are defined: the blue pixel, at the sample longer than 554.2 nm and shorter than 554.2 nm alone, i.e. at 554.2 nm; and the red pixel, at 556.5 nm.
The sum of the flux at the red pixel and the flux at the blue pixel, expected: 22.6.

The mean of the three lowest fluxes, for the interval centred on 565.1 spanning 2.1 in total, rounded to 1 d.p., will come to 9.7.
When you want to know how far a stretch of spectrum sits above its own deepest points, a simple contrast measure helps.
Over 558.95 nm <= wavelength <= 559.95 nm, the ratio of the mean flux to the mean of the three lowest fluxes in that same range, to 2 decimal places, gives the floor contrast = 1.18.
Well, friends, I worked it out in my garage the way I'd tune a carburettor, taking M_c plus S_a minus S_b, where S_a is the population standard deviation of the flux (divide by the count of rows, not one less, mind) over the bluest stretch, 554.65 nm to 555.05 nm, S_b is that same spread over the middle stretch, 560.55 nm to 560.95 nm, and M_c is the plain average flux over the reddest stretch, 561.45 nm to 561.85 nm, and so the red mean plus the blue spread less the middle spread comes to 12.3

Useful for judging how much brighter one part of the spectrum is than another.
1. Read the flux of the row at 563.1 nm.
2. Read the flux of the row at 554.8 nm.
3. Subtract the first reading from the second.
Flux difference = 0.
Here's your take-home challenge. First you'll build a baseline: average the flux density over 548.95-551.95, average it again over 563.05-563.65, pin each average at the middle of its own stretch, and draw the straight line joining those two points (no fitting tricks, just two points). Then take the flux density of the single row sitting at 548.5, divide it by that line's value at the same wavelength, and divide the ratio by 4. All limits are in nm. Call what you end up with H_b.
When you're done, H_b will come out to 0.29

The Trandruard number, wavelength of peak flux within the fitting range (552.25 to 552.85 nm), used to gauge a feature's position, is 552.3 nm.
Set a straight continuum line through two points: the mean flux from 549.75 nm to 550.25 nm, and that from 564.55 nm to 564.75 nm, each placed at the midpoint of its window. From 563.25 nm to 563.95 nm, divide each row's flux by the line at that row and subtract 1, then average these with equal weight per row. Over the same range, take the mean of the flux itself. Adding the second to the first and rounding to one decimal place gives 12.1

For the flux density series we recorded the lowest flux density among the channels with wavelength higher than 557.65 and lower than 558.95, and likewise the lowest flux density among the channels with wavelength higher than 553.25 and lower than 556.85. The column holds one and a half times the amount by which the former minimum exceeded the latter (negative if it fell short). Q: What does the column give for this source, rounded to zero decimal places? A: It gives -23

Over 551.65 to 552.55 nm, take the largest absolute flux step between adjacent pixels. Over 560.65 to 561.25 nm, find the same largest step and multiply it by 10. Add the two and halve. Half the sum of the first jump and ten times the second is 25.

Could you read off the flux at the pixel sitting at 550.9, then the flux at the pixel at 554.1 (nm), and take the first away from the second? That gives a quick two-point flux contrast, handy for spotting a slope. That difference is 0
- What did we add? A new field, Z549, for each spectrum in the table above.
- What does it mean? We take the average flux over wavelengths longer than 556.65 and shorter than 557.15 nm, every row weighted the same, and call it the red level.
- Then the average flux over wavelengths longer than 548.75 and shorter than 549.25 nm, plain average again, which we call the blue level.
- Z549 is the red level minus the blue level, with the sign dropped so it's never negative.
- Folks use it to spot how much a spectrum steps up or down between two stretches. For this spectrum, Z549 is 4.0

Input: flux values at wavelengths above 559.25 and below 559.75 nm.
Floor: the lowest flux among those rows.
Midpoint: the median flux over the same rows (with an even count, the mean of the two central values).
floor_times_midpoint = 133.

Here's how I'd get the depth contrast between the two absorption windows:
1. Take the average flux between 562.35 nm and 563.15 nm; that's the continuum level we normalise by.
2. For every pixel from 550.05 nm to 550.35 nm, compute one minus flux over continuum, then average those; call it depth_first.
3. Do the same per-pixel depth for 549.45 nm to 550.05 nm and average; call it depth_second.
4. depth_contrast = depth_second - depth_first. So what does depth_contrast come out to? 0.09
